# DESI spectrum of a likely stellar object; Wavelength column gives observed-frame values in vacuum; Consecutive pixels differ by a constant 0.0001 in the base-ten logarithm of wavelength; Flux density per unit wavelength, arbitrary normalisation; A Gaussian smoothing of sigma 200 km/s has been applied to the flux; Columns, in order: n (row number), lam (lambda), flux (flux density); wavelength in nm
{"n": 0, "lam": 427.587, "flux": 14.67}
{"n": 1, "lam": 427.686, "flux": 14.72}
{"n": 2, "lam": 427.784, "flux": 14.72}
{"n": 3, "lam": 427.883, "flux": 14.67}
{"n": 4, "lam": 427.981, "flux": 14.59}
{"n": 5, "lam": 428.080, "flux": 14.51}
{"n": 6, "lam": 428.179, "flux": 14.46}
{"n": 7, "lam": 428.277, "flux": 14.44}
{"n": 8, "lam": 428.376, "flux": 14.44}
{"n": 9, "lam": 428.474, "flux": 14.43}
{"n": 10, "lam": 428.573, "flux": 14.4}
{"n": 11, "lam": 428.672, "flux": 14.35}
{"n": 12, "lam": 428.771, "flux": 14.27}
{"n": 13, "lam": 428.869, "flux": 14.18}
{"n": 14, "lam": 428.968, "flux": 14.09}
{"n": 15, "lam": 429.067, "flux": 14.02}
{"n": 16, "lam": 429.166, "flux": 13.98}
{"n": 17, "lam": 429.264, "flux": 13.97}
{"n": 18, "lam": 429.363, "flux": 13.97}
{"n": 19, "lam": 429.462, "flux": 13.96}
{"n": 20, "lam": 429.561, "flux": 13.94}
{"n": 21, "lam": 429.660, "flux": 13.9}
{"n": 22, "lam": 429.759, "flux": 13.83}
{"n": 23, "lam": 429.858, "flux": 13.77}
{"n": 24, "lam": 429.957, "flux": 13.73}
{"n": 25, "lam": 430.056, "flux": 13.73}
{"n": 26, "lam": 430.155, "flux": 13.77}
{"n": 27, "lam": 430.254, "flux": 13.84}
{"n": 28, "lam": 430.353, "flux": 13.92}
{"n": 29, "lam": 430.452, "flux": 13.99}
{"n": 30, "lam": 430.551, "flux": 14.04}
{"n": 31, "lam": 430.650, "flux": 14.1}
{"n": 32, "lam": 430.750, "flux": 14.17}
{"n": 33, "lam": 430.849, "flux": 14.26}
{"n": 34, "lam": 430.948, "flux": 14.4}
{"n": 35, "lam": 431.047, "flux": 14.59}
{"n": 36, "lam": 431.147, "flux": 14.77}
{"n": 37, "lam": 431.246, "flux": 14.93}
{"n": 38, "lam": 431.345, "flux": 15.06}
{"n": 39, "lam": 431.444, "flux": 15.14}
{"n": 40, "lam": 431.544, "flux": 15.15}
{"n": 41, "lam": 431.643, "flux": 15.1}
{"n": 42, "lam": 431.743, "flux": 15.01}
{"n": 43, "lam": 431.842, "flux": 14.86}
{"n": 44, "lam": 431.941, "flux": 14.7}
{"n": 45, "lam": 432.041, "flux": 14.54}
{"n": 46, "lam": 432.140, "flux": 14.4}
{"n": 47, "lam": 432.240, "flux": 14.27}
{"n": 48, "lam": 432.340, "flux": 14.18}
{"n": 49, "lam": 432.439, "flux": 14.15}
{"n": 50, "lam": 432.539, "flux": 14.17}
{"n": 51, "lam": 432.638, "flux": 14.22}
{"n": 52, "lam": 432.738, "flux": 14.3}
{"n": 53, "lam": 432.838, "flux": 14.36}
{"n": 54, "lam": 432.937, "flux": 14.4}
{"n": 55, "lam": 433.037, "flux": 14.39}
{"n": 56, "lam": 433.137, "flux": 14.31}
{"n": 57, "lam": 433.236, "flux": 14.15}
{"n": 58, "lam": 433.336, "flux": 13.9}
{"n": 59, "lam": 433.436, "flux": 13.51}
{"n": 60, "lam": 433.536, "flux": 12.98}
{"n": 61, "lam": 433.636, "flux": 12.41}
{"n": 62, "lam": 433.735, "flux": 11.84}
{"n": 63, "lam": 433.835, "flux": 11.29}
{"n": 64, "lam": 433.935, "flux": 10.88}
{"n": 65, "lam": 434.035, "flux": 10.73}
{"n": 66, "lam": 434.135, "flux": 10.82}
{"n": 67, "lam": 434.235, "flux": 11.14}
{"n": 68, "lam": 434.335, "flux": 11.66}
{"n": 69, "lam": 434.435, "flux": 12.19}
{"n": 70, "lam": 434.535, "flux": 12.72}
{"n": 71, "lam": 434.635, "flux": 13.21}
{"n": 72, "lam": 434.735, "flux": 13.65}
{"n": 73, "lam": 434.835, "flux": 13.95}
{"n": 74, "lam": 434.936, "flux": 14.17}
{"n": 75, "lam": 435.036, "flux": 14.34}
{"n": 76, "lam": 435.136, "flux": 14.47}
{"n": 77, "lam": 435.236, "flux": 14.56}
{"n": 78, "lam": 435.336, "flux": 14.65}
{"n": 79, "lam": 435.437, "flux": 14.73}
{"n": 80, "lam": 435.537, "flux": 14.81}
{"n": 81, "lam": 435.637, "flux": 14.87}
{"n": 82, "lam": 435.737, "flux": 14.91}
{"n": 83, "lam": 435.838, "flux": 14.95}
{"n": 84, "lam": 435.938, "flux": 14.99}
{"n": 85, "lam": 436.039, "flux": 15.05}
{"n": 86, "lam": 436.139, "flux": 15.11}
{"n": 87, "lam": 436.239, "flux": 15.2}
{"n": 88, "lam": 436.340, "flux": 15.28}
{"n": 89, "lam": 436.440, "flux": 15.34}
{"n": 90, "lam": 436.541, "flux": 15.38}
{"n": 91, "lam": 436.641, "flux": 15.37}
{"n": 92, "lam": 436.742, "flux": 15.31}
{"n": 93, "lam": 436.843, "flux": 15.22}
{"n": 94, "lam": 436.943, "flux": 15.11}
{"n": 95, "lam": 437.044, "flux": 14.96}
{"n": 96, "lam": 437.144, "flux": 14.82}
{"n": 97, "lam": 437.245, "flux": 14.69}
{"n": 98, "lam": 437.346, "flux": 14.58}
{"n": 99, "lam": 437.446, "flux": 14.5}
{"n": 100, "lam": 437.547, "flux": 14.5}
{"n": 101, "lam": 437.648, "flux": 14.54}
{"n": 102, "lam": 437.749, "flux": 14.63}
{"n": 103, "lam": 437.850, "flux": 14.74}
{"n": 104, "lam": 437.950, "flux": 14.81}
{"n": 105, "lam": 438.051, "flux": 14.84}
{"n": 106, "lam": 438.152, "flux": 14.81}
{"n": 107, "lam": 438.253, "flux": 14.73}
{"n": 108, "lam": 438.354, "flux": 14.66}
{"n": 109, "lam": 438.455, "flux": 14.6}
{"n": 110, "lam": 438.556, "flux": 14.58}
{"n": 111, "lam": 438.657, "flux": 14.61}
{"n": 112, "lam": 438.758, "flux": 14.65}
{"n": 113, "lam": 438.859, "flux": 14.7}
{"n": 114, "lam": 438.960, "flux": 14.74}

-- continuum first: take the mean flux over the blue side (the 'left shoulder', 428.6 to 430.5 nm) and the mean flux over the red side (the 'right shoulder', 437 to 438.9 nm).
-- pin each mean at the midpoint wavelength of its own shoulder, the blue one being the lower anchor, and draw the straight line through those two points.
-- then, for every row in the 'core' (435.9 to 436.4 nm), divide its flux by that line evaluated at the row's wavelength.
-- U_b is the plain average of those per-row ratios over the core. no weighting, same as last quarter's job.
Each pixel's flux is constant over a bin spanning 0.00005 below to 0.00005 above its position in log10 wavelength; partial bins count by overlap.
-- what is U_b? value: 1.04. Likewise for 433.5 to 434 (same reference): 0.83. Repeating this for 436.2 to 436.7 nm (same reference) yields 1.05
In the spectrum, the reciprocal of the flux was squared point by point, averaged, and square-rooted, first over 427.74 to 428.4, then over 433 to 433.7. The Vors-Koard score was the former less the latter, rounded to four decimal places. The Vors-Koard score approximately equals -0.0047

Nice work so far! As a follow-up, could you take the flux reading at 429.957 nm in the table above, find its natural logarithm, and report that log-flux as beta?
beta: 2.62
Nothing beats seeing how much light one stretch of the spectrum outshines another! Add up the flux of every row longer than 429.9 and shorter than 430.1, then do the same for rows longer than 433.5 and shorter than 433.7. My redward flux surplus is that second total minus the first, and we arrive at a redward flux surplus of -2.1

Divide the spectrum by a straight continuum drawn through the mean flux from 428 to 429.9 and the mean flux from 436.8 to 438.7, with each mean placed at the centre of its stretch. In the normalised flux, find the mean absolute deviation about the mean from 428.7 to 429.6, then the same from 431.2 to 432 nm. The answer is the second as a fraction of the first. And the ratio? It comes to 1.2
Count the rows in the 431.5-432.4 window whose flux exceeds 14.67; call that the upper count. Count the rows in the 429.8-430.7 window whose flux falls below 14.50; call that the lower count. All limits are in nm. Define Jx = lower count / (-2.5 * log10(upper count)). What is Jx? -5.2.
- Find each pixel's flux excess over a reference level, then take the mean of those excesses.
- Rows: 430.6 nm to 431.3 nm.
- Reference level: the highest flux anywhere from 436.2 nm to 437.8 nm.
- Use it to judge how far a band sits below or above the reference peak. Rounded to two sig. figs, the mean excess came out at -0.92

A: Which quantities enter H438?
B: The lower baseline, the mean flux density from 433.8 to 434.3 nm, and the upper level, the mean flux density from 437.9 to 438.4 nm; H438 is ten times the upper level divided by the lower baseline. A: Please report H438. 13.5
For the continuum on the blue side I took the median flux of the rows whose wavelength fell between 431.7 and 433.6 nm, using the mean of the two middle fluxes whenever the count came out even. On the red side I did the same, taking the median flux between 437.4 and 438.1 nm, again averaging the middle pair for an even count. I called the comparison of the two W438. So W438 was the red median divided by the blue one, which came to 1.02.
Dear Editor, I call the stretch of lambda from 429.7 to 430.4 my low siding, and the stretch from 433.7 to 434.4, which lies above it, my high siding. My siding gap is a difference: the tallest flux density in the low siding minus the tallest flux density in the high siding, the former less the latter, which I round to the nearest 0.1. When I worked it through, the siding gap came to 2.1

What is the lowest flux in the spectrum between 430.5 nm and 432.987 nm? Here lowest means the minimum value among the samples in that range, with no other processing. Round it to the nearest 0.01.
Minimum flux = 14.04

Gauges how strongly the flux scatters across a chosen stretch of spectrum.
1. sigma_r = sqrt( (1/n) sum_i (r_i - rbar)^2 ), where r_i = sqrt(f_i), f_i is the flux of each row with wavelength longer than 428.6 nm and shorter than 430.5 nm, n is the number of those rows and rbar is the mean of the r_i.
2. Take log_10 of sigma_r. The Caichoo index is -1.7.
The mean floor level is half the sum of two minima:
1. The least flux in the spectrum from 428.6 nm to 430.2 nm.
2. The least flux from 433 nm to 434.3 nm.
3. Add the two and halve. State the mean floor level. 12.2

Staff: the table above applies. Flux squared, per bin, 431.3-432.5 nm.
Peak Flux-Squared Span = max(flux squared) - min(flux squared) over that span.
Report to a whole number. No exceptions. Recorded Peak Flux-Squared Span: 29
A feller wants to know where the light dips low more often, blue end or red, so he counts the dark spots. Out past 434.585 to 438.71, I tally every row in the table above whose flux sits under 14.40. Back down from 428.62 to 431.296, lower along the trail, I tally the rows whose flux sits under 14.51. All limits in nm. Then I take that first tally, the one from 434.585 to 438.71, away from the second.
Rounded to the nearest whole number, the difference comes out 19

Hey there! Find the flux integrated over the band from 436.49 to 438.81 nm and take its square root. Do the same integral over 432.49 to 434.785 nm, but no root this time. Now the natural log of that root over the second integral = -1.62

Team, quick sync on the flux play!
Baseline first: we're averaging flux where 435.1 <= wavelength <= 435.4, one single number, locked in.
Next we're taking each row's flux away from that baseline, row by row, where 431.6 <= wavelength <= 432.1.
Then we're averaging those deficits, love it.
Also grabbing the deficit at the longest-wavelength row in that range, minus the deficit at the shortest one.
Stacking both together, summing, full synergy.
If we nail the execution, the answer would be 0.3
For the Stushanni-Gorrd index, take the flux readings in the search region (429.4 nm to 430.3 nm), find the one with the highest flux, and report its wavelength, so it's 429.462 nm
